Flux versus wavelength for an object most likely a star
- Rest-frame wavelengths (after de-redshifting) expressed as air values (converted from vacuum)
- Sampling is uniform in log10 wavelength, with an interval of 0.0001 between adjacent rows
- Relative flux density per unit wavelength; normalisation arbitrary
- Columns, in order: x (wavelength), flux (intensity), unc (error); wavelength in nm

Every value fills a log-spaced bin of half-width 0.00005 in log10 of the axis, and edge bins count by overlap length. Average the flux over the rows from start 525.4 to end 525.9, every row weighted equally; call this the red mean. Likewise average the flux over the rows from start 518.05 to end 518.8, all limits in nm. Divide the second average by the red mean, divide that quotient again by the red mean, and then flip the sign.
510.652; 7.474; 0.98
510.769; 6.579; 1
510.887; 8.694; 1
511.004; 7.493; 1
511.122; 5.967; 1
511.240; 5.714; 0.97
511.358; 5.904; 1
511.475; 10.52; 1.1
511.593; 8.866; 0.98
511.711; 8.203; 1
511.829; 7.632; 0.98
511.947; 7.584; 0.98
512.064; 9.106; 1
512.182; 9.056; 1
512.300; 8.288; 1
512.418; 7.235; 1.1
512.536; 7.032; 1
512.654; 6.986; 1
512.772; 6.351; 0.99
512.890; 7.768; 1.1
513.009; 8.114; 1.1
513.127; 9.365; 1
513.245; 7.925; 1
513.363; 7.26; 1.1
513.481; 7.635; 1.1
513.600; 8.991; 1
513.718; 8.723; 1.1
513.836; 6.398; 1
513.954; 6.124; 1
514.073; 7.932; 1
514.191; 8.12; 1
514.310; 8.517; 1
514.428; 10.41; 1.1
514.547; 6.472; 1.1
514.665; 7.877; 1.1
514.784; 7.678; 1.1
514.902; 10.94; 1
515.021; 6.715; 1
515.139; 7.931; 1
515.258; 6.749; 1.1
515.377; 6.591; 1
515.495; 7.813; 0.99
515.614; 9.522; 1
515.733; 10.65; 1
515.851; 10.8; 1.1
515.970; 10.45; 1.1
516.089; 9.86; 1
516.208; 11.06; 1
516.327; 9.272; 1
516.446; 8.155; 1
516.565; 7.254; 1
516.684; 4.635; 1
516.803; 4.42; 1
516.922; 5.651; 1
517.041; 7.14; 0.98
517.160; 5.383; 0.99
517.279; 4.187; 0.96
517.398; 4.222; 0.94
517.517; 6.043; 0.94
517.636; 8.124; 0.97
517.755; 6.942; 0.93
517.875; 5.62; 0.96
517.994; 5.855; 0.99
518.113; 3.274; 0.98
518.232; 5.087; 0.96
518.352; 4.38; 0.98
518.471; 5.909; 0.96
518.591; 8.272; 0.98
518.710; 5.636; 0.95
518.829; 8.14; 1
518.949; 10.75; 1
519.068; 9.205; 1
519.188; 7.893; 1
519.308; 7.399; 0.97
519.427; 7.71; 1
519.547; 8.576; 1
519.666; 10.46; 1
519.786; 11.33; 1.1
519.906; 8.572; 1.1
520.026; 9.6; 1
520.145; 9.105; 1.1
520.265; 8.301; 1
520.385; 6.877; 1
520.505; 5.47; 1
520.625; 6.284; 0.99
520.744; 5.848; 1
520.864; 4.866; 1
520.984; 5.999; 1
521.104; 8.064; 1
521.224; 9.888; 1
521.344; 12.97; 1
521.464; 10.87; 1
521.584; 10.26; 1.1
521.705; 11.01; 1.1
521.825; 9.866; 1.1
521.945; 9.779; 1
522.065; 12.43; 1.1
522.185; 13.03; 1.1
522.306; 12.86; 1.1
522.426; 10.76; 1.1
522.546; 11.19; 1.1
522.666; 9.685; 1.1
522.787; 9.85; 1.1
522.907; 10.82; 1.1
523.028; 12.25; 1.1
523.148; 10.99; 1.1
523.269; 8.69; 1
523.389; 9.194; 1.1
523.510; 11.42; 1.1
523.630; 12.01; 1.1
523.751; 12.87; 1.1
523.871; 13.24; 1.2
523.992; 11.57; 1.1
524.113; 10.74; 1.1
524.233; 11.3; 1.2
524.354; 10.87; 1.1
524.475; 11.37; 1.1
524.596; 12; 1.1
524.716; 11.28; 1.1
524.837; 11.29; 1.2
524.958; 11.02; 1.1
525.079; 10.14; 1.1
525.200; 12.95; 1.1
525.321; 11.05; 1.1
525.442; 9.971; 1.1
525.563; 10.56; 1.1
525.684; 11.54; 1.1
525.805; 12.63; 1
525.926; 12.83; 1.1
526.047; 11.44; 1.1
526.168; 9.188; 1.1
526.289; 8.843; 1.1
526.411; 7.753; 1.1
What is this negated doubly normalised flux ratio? -0.043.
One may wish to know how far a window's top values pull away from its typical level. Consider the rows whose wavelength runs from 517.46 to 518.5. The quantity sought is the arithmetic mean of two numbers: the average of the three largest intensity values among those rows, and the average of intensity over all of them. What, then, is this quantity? 6.4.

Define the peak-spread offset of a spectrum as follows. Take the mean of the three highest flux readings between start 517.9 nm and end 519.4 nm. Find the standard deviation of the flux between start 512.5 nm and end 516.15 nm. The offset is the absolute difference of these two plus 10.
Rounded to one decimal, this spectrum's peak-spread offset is 18.0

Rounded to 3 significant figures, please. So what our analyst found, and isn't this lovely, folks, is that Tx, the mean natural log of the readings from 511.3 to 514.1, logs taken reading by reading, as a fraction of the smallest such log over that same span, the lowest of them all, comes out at 1.16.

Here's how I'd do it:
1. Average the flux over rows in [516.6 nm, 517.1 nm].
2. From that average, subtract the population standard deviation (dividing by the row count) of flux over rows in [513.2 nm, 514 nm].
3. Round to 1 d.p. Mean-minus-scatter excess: 4.5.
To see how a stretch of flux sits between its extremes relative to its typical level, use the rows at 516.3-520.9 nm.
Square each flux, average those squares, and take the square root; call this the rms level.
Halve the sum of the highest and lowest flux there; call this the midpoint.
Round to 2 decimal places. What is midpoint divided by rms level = 1.01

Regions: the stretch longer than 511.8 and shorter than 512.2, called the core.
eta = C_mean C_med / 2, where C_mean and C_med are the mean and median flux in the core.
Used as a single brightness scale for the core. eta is 35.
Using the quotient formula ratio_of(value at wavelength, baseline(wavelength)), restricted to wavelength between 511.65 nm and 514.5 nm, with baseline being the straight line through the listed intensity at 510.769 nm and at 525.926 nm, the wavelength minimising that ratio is 513.954 nm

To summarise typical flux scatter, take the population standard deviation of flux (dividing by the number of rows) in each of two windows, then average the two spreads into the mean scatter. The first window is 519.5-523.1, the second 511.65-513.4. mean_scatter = 1.54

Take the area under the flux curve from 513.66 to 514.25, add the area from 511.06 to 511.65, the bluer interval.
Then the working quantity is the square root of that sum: 3.0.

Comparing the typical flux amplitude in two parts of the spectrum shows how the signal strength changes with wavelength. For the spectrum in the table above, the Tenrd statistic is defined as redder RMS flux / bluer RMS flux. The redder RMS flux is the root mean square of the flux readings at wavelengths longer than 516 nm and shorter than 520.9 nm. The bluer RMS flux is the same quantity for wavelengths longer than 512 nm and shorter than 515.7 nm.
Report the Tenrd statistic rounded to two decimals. 0.93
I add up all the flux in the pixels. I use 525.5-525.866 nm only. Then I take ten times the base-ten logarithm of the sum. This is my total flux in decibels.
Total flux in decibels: 15.4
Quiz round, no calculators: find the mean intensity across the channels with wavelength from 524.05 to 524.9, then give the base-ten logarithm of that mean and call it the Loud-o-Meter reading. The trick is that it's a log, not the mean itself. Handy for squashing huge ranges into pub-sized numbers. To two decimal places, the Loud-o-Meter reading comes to 1.05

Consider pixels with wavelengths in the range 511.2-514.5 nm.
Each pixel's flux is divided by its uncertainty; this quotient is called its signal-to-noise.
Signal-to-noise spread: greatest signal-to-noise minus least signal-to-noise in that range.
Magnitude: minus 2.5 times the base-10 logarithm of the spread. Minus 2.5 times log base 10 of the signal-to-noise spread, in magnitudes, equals -1.41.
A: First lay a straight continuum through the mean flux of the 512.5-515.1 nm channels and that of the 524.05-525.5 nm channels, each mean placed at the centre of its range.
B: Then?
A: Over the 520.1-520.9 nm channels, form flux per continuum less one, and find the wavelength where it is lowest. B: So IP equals 520.864 nm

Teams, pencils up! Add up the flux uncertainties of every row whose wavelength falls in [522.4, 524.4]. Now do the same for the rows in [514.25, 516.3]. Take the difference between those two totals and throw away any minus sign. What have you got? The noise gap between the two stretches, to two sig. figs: 1.1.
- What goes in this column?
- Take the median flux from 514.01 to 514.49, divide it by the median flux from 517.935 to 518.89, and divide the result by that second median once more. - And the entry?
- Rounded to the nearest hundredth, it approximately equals 0.25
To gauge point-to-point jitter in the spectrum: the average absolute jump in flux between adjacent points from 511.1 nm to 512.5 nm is 1.0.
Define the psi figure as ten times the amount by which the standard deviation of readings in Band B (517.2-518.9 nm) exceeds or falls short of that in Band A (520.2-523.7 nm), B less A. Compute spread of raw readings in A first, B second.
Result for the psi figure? -8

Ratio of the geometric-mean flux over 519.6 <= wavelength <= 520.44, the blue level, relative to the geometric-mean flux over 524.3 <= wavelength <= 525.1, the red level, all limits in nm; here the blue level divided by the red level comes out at 0.82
